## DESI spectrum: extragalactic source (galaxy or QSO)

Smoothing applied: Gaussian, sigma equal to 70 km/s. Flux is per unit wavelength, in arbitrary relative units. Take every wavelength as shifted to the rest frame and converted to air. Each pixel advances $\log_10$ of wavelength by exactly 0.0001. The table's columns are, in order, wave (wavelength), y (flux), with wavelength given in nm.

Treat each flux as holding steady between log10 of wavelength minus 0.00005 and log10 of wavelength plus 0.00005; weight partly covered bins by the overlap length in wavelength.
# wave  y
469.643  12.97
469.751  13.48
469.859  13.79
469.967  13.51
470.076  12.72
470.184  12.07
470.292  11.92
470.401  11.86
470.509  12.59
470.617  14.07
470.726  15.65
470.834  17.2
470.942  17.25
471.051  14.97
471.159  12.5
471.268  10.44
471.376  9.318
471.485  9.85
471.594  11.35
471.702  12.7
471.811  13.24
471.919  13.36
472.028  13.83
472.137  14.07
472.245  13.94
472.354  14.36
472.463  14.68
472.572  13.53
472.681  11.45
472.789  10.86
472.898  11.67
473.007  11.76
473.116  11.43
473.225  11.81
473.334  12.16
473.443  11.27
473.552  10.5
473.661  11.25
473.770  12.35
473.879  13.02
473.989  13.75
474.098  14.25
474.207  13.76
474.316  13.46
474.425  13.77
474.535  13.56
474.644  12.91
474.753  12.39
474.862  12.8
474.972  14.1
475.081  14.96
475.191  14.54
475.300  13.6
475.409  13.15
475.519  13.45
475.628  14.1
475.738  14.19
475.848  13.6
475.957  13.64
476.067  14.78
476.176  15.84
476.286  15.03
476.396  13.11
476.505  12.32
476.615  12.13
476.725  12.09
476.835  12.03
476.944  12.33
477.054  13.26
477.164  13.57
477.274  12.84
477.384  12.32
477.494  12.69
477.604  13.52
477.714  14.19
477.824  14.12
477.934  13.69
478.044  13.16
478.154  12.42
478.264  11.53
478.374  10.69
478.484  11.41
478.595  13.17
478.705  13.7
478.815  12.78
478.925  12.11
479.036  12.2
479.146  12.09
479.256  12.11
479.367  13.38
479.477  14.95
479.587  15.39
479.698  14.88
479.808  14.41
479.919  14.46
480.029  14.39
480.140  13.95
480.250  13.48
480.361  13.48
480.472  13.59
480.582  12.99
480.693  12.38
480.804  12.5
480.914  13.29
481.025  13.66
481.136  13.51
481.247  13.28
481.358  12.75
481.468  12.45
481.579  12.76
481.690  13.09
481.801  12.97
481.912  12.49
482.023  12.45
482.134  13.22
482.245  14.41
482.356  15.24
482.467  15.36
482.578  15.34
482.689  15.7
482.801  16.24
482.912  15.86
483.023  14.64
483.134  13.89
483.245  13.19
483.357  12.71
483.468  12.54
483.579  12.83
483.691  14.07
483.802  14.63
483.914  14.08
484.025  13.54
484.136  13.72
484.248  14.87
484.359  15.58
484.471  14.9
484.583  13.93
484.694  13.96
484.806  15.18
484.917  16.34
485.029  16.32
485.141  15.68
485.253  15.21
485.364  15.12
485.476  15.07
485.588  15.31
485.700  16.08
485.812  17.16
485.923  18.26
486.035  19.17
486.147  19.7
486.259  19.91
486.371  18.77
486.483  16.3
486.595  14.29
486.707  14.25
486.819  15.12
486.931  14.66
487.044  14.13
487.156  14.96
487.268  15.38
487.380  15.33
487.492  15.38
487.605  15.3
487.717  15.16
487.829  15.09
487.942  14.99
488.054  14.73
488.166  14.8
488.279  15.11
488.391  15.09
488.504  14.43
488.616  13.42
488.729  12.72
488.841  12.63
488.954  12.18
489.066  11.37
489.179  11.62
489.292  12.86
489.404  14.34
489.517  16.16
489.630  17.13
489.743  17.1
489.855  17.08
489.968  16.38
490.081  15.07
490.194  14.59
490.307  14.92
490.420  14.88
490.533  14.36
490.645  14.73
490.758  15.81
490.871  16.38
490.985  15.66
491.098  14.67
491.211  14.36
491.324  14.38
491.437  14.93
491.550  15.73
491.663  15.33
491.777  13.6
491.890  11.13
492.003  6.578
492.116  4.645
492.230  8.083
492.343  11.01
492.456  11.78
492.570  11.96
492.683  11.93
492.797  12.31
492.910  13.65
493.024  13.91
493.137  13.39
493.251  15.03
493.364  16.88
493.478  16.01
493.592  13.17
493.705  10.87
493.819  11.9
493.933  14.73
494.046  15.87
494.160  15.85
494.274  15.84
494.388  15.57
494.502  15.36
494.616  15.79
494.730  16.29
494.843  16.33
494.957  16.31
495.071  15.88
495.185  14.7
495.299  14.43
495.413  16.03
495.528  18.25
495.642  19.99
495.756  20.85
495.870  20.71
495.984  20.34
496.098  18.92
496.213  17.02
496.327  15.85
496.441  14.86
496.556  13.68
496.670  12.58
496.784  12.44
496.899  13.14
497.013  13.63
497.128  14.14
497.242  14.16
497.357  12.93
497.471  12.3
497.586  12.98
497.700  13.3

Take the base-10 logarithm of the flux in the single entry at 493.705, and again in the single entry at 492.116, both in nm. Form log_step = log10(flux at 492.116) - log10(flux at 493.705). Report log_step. -0.37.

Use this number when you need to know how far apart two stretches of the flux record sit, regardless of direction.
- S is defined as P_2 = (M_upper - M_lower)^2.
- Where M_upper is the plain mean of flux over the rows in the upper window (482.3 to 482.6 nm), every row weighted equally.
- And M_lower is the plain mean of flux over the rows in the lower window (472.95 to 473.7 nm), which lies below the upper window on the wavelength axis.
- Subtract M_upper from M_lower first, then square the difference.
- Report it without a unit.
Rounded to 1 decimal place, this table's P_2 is 14.9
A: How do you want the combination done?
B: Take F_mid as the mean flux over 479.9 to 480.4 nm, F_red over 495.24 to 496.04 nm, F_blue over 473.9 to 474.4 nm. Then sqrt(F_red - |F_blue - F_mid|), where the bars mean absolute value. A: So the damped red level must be 4.30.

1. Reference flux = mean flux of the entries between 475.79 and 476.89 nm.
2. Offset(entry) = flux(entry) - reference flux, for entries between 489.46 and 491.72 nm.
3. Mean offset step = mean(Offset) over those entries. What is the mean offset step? 2.0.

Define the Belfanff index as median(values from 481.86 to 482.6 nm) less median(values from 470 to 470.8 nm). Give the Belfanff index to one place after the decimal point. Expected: 1.8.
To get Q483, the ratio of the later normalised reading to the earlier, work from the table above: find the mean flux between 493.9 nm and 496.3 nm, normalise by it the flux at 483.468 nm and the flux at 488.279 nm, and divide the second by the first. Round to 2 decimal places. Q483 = 1.20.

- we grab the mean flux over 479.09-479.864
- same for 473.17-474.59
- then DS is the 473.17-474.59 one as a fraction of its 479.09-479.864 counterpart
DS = 0.91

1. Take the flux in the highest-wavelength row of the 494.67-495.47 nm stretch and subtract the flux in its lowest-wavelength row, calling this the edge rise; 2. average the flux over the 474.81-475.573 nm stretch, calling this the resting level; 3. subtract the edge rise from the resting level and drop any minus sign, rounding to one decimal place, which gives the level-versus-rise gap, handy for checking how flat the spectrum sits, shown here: 14.1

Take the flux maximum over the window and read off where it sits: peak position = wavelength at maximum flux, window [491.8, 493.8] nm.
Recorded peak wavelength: 493.364 nm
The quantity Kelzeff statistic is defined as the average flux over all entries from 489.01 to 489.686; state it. 13.9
